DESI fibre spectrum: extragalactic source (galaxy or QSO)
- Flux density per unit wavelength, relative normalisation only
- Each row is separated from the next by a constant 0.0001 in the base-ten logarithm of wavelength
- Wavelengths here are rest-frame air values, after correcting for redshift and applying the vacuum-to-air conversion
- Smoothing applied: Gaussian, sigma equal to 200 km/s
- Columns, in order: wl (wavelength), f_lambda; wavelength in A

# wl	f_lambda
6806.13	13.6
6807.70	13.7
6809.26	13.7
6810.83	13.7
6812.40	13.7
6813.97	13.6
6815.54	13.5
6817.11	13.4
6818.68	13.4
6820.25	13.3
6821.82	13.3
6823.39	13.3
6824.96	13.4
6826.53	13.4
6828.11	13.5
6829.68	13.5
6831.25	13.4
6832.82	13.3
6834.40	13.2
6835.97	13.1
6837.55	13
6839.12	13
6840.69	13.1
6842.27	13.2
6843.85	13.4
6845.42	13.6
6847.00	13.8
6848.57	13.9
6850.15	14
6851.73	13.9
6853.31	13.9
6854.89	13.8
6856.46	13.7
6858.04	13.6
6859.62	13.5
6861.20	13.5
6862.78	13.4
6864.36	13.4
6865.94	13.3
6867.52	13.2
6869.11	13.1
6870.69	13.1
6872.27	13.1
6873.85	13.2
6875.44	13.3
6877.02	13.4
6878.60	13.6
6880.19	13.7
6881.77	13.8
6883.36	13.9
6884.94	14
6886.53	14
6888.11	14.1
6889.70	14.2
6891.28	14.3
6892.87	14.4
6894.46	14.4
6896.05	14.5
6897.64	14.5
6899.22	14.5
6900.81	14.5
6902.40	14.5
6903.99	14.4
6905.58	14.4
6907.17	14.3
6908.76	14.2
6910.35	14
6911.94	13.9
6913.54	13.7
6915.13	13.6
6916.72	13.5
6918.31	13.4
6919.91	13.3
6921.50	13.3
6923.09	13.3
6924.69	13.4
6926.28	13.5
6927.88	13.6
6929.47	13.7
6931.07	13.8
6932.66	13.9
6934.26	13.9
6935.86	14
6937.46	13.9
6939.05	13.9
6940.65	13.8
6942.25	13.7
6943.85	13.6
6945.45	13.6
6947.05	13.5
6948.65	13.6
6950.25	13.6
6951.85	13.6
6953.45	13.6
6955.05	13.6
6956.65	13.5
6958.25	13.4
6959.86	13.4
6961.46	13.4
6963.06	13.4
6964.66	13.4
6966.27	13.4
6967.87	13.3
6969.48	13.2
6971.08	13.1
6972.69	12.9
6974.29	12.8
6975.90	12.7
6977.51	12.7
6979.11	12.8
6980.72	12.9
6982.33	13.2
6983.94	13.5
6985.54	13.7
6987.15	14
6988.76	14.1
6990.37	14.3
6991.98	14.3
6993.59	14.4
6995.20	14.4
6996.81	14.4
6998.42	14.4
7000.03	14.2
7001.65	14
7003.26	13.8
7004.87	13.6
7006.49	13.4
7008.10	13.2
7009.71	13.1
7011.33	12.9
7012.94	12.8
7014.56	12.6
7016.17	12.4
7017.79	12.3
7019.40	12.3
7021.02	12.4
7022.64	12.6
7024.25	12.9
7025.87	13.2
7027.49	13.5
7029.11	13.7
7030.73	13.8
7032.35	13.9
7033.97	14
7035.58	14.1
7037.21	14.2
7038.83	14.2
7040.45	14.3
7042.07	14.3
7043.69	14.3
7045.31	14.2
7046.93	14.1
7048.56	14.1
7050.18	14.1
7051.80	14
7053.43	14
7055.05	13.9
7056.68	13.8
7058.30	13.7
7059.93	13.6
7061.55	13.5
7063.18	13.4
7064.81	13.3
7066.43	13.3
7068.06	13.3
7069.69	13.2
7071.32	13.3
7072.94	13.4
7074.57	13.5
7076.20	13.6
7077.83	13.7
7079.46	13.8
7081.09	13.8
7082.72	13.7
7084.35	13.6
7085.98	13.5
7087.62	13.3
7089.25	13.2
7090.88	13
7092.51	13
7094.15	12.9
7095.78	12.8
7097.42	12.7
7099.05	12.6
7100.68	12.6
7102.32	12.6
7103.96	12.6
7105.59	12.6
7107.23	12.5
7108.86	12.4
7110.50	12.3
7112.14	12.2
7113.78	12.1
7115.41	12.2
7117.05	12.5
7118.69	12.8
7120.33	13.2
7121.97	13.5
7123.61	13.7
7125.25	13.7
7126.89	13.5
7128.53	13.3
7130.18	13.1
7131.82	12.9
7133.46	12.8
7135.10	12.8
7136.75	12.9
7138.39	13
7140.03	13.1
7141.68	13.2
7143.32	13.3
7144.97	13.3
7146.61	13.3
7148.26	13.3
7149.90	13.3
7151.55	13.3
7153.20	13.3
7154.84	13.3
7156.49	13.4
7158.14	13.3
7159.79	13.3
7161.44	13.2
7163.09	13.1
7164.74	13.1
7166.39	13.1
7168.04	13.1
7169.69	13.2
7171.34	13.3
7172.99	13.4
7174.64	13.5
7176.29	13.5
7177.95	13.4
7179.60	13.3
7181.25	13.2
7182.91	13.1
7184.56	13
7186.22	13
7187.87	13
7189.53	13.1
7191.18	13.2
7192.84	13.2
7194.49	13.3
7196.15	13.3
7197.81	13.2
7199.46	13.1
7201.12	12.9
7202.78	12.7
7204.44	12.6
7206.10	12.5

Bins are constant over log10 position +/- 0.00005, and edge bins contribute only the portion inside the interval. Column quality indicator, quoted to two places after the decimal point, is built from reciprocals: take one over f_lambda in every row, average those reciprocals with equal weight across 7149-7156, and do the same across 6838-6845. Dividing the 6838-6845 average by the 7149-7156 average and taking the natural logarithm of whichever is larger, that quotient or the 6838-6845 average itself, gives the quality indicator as 0.01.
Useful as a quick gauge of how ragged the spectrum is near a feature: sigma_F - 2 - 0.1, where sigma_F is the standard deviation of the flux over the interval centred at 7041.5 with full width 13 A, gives -2.02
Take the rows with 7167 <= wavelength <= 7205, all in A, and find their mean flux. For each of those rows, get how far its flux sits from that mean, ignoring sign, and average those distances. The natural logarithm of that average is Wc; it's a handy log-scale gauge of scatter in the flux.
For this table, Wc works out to -1.8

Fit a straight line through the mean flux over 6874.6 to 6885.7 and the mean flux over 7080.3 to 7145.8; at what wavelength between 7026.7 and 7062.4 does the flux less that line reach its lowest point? 7027.49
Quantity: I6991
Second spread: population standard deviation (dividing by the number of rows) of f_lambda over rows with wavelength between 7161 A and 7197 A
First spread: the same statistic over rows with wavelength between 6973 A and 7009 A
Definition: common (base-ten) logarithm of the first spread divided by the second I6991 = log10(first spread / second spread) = 0.62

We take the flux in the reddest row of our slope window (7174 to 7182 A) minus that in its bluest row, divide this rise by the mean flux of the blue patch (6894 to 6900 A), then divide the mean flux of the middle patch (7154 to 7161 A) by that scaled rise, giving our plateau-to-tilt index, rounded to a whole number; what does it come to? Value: -643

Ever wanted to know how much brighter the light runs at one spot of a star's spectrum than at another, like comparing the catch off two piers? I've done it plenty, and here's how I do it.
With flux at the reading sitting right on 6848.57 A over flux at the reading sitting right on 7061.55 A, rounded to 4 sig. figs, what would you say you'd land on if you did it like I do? 1.030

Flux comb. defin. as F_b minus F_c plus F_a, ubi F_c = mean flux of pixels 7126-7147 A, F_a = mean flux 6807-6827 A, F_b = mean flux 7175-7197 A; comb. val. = 13.6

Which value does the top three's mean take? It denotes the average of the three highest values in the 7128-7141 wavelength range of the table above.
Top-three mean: 13.2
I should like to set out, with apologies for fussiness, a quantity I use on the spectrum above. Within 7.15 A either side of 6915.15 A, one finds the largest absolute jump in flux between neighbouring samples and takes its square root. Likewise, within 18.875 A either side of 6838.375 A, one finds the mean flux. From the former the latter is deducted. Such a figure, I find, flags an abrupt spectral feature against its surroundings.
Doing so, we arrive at -13.0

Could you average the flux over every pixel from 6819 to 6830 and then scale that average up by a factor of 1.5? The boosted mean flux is 20.1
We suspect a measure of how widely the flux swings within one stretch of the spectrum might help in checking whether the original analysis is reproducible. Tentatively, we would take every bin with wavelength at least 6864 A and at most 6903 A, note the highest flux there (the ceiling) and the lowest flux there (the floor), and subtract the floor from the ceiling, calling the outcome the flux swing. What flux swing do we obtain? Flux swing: 1.4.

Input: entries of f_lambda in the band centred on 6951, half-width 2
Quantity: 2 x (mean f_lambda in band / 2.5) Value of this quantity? 10.88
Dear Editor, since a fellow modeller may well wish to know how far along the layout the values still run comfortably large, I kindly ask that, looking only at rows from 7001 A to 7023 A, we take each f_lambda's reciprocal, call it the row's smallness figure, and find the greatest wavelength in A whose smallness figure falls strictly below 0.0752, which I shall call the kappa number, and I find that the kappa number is 7006.49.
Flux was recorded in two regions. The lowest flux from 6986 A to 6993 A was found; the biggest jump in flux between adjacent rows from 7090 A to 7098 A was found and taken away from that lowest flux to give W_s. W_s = 13.9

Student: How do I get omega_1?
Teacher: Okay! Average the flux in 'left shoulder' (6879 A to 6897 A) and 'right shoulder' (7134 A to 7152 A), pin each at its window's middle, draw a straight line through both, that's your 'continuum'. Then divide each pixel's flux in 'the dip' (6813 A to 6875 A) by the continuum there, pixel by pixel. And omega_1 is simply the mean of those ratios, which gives 0.94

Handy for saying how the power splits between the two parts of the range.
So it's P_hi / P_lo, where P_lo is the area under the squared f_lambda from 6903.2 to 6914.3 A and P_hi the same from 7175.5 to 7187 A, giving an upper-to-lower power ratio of 0.91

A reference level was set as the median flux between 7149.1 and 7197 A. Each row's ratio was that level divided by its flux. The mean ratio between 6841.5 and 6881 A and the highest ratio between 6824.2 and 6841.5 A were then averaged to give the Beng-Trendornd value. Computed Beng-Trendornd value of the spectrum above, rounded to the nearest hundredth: 1.00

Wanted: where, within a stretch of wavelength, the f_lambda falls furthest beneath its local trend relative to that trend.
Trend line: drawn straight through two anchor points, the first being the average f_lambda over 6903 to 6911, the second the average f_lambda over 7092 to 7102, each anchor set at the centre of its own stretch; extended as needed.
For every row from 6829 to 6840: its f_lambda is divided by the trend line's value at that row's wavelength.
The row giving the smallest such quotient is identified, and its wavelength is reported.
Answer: 6837.55 A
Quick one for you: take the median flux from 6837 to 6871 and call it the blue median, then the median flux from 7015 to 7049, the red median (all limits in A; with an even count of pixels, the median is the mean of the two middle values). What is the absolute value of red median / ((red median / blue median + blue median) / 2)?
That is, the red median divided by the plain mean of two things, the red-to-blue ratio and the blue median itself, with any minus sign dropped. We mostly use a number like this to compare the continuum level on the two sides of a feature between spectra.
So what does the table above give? 1.92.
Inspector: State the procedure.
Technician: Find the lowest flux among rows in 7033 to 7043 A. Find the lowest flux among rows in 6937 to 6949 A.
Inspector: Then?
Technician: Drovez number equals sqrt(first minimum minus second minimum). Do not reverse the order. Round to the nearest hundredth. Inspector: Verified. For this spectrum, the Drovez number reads 0.71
